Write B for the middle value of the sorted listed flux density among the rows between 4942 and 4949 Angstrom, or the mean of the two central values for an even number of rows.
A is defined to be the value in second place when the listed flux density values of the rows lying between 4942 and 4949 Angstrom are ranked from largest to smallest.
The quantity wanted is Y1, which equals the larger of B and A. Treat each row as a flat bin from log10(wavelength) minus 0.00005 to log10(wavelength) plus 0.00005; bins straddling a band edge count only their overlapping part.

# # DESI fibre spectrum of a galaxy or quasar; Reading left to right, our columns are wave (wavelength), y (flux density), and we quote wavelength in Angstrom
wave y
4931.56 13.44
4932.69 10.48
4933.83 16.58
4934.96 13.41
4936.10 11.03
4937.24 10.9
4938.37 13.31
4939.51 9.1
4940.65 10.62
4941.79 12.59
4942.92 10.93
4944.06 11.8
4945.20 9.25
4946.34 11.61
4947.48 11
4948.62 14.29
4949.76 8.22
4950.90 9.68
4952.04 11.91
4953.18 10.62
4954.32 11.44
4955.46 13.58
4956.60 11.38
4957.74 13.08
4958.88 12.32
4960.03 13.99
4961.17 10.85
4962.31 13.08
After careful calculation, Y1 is 11.8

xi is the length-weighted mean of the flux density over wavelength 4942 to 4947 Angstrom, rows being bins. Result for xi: 11.0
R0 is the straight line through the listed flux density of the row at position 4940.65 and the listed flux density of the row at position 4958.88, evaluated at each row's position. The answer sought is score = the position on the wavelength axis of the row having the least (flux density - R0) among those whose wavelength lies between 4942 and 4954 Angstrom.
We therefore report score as 4949.76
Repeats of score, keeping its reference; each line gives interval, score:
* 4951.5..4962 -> 4961.17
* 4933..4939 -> 4937.24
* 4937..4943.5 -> 4939.51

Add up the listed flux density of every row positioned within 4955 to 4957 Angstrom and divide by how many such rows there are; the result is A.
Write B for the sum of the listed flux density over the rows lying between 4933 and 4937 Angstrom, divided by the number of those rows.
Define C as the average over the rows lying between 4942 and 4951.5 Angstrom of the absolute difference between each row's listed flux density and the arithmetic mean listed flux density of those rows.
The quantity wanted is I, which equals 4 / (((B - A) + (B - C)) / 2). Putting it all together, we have 0.59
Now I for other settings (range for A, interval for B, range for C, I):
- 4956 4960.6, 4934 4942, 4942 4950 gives 0.88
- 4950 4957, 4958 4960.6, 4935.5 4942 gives 0.58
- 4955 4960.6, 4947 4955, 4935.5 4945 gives 0.97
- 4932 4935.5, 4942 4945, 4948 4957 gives 1.02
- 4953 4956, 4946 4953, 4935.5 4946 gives 0.86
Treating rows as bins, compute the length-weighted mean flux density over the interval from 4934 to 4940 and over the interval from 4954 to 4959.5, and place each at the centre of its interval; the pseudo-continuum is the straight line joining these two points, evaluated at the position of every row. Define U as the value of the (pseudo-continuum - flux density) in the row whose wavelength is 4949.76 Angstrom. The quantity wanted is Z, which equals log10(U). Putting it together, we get 0.6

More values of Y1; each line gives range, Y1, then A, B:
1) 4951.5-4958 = 13.1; 13.08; 11.7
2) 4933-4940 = 13.4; 13.41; 12.2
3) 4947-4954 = 11.9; 11.91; 10.8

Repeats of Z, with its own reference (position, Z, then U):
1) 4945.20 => 0.5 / 2.9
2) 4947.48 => 0.1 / 1.2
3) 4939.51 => 0.5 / 2.9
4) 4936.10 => -0.1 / 0.9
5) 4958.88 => -0.9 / 0.1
